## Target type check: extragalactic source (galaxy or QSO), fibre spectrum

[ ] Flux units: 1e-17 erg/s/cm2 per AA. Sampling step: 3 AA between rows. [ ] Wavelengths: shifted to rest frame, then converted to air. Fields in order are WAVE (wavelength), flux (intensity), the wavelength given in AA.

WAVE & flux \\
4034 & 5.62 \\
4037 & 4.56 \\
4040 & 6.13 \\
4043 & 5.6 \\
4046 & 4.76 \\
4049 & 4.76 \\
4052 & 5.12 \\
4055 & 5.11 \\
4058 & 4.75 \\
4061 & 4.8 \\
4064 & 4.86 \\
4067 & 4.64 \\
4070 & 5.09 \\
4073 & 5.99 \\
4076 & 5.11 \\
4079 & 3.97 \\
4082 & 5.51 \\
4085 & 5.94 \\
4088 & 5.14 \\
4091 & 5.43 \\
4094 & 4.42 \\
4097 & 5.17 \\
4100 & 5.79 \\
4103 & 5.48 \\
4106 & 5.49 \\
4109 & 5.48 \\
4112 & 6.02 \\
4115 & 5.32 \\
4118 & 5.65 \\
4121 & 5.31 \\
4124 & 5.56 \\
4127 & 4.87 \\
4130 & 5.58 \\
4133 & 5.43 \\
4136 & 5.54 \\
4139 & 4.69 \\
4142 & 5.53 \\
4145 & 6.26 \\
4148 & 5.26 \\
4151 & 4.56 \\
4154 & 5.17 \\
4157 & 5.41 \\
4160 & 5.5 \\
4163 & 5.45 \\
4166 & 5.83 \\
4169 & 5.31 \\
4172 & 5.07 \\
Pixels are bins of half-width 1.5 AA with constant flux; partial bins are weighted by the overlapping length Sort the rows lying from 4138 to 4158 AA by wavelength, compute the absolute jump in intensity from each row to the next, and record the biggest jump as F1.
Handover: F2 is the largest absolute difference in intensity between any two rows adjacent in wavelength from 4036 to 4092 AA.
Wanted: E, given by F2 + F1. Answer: 2.6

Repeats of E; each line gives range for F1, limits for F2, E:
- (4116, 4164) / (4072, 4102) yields 2.5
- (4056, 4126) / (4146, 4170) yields 2.2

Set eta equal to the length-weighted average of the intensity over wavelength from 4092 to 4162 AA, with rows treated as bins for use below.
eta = 5.37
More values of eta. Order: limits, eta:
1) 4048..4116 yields 5.19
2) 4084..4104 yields 5.32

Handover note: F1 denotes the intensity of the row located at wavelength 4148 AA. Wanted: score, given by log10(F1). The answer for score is 0.721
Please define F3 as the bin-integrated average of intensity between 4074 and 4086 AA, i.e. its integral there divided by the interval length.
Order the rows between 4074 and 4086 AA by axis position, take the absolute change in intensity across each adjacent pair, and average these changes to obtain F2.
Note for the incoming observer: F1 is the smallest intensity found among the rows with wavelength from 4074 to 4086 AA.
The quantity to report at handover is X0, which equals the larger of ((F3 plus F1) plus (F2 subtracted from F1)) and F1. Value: 12.0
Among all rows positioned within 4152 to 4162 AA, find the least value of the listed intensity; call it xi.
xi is 5.17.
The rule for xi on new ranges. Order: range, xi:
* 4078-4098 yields 3.97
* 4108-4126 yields 5.31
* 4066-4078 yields 4.64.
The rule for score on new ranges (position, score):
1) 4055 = 0.708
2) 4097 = 0.713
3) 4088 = 0.711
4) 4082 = 0.741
